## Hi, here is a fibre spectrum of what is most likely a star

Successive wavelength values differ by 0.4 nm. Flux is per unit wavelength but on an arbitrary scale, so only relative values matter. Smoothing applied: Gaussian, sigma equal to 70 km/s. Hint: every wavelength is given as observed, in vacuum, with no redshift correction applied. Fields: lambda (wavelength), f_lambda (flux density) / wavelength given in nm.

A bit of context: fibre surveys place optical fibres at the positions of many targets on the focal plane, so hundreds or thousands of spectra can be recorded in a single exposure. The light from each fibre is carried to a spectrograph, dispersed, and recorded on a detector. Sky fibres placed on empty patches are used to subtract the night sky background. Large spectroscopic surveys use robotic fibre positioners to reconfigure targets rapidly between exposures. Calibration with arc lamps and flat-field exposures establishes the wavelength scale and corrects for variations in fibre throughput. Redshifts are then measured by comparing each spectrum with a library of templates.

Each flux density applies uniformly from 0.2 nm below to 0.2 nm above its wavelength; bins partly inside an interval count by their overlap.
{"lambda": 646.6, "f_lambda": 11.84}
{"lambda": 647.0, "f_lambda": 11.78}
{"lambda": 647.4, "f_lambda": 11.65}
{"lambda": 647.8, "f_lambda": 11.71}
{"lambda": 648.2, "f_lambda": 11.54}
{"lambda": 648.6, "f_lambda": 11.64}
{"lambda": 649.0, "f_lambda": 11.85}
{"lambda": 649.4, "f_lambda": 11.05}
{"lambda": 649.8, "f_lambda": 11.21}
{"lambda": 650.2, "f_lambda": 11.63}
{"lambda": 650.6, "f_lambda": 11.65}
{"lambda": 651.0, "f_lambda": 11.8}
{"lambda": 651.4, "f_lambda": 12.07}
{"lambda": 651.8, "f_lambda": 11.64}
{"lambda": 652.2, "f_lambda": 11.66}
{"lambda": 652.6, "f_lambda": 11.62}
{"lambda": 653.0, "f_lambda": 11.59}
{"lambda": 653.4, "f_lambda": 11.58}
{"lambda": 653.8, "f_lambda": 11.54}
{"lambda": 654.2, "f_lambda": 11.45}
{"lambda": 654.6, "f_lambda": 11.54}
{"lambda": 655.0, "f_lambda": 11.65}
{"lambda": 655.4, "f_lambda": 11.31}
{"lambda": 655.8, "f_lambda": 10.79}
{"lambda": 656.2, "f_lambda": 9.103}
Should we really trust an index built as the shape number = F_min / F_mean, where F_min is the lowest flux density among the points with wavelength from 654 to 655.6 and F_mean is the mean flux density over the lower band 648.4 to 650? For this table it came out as 0.99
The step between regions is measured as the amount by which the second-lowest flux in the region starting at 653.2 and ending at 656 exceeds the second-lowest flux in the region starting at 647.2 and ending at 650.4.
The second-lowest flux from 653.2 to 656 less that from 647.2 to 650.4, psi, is 0.1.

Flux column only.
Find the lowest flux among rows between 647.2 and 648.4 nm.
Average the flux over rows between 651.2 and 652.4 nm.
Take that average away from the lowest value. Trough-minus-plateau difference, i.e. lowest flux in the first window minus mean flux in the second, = -0.25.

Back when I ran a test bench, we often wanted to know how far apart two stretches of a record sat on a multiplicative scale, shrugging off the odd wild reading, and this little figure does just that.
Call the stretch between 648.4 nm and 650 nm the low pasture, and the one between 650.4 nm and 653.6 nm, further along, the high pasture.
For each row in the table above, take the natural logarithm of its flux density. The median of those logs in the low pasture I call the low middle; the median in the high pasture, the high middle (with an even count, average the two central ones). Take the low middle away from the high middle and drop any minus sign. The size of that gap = 0.019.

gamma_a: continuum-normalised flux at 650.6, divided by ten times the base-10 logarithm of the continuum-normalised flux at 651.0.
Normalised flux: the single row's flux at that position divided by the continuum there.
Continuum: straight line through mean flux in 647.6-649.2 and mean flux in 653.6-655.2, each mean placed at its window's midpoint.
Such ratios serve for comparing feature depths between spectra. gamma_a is 15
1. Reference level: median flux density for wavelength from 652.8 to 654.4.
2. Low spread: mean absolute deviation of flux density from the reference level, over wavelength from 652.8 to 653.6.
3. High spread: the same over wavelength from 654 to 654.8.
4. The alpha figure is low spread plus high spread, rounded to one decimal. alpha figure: 0.1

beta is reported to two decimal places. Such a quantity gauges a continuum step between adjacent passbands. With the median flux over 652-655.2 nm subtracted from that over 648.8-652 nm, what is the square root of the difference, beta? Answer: 0.24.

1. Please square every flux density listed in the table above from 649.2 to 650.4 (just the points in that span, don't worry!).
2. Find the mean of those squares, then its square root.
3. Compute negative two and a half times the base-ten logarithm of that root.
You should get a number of -2.63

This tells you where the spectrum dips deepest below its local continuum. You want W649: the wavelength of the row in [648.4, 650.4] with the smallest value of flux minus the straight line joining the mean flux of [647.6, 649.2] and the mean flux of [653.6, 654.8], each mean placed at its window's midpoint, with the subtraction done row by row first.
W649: 649.4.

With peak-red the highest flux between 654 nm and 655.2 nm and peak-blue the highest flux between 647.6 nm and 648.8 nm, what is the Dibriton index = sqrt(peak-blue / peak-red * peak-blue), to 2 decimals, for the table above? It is 3.43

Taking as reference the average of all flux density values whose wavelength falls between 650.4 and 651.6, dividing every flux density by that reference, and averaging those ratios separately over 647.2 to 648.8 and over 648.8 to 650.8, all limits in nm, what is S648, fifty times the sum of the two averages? 97.6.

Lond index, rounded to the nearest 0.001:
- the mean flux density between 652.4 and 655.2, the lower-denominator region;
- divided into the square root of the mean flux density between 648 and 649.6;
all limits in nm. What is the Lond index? 0.293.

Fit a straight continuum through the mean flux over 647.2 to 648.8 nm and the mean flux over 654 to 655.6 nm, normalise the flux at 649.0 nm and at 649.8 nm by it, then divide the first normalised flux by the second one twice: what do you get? 1.09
